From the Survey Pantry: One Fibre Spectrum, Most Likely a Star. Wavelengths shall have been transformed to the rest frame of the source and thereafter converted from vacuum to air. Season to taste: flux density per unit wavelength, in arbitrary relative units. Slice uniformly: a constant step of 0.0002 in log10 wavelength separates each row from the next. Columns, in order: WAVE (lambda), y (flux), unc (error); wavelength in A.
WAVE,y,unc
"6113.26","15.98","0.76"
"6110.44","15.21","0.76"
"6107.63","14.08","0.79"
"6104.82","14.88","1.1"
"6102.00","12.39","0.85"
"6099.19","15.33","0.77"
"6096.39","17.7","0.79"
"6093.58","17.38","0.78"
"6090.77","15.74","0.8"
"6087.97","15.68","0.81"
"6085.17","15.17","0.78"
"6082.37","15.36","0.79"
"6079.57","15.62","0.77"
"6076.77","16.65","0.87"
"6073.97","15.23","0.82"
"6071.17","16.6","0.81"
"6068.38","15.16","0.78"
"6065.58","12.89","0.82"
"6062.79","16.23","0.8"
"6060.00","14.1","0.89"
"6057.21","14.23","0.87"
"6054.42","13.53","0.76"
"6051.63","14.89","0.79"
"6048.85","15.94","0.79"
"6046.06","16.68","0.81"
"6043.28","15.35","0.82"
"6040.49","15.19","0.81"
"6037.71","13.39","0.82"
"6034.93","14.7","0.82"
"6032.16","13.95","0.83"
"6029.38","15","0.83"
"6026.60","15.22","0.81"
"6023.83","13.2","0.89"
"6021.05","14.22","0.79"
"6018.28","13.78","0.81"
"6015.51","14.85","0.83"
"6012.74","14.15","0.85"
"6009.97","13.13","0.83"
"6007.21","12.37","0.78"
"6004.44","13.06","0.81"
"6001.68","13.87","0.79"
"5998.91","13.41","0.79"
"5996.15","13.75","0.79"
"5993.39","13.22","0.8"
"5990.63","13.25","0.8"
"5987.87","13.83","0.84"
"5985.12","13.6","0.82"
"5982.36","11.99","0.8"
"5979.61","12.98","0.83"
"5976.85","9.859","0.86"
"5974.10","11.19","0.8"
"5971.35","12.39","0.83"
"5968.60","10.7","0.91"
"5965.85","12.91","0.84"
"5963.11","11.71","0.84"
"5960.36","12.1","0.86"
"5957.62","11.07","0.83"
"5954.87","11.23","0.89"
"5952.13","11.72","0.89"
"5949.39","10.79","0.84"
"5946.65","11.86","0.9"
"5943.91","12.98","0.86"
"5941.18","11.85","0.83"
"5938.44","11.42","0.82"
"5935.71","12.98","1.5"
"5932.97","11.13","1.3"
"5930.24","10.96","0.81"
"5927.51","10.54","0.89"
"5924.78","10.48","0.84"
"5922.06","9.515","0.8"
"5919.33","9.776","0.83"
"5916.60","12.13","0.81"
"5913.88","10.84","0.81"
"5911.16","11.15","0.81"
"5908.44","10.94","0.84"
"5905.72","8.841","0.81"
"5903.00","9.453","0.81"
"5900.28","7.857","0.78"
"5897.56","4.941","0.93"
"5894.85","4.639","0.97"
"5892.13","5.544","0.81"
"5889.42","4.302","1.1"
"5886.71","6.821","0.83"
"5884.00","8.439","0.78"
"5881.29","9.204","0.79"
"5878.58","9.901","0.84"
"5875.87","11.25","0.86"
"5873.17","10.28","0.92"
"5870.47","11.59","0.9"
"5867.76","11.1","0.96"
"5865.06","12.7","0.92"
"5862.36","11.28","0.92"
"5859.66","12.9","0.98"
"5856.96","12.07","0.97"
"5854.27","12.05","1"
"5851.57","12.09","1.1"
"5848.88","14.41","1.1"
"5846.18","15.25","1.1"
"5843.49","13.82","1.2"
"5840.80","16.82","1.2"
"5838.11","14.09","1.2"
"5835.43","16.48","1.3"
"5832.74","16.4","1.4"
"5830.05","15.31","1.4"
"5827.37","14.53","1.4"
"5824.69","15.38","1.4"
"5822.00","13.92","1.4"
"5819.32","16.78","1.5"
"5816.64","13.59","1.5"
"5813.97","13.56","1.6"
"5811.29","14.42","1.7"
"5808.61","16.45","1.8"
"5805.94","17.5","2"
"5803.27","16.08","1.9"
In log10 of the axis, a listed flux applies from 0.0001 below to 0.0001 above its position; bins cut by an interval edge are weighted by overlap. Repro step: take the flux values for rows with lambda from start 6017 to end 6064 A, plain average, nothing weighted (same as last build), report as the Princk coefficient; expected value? 14.7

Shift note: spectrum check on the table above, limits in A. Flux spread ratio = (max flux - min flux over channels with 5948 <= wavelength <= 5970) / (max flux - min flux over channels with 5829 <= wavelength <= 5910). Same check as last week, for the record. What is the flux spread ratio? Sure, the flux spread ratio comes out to 0.18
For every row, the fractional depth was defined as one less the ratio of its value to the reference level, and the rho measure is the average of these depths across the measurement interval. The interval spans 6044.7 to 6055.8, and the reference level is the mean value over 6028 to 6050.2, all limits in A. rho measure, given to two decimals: -0.02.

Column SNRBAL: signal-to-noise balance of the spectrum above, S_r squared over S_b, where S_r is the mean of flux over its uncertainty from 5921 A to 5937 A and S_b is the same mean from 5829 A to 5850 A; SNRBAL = 10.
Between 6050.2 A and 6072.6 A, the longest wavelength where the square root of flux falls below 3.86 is 6065.58 A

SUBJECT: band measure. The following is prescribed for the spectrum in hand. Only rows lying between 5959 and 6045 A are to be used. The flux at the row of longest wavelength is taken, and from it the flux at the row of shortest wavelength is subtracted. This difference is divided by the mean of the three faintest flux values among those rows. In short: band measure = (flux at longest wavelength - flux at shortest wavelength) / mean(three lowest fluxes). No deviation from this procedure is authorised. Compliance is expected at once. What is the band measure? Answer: 0.31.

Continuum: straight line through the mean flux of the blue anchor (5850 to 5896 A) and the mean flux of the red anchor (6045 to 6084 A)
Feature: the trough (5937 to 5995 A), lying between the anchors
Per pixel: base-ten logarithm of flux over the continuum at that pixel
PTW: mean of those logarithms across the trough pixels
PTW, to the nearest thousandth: -0.015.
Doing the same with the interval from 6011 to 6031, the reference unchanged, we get 0.010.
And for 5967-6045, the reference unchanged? -0.006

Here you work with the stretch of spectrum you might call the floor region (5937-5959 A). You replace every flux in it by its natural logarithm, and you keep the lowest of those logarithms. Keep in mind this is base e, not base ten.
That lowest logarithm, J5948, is 2.38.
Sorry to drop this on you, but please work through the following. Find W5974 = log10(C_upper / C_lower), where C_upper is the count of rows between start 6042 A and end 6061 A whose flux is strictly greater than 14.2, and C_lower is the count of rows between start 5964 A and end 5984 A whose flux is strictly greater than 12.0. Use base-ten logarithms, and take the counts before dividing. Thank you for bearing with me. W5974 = 0.22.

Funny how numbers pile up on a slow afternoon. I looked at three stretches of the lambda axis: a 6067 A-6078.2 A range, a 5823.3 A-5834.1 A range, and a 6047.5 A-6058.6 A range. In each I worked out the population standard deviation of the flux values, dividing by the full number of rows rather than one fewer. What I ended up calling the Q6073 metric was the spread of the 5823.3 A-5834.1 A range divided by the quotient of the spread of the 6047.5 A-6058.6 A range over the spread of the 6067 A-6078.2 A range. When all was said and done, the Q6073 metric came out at 0.54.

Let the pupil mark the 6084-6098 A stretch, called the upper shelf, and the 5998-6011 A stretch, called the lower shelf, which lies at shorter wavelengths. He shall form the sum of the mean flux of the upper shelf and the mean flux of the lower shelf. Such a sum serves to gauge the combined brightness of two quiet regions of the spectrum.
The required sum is 30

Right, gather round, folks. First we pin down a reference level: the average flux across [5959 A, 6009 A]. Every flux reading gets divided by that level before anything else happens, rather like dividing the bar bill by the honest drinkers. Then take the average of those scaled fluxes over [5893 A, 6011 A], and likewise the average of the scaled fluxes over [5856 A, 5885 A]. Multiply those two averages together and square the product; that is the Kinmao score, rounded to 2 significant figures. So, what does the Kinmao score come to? 0.62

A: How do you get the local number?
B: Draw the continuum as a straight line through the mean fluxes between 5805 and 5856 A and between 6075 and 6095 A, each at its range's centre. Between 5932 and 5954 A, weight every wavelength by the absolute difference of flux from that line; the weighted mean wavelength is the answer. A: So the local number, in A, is 5942.8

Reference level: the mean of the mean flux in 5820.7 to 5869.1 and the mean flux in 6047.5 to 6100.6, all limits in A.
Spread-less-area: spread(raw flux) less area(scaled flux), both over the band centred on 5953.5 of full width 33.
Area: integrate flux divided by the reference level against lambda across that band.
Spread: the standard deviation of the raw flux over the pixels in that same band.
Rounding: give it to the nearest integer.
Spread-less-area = -26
